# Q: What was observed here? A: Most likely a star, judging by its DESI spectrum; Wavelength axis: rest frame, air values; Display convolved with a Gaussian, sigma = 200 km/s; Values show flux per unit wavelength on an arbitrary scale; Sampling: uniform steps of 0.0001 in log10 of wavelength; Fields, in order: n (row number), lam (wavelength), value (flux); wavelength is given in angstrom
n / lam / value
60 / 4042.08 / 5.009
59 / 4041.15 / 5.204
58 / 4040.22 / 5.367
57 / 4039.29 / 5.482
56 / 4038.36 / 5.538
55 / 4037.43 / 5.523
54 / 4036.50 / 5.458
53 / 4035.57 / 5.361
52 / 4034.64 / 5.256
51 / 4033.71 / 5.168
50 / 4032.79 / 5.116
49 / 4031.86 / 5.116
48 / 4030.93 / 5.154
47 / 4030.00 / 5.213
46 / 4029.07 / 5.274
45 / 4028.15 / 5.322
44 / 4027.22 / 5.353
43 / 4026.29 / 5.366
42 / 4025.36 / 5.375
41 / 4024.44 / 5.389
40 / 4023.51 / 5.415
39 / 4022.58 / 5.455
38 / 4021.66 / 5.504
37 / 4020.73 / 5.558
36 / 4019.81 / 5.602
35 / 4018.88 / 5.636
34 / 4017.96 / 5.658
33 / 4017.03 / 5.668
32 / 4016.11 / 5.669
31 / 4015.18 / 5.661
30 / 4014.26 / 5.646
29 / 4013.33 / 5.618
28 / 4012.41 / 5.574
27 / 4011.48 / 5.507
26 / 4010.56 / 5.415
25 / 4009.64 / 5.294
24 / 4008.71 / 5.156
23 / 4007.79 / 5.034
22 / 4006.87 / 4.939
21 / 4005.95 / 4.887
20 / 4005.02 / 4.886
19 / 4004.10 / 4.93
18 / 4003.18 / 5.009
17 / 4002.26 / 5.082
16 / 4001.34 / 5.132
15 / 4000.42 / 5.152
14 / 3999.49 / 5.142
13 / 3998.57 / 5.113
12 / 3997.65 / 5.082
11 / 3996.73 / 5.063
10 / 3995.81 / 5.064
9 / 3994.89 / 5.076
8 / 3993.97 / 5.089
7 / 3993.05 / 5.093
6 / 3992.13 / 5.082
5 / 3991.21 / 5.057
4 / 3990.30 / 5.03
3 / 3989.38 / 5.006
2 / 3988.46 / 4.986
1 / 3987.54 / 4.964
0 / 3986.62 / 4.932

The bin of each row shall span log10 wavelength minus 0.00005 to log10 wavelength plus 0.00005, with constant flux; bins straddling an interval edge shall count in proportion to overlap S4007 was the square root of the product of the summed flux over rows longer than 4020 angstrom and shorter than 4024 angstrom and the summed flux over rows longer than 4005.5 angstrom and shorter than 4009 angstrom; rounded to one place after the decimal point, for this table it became 21.0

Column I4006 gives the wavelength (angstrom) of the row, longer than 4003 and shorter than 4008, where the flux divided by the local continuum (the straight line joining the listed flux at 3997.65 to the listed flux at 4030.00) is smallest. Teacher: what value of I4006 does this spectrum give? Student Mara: 4005.95 angstrom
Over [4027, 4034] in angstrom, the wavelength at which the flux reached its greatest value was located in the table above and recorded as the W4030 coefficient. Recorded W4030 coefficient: 4027.22 angstrom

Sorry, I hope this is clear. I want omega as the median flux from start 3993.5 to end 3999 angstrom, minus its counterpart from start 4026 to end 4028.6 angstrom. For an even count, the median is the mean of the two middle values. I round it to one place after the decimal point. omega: -0.3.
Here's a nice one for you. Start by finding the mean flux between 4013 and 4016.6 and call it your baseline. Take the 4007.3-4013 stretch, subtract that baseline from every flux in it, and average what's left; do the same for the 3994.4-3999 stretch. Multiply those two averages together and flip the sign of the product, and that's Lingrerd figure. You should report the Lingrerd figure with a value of -0.18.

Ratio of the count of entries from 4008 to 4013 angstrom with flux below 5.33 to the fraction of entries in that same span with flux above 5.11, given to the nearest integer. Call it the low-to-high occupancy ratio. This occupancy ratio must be 2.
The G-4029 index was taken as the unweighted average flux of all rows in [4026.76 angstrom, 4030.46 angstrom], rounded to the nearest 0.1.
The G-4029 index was 5.3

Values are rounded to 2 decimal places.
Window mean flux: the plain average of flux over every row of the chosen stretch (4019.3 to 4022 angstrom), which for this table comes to 5.55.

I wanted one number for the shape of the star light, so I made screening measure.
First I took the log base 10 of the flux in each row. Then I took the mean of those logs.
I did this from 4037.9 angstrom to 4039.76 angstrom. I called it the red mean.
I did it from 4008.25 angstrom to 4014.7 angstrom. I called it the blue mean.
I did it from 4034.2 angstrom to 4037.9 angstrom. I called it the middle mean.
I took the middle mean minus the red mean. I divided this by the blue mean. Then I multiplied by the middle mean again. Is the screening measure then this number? -0.009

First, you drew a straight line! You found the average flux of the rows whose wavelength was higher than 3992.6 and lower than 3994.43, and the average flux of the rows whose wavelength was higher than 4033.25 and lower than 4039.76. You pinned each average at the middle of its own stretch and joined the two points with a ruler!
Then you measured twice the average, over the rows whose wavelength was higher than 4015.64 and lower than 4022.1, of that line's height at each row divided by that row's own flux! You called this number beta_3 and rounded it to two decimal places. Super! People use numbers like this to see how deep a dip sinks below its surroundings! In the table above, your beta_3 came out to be 1.88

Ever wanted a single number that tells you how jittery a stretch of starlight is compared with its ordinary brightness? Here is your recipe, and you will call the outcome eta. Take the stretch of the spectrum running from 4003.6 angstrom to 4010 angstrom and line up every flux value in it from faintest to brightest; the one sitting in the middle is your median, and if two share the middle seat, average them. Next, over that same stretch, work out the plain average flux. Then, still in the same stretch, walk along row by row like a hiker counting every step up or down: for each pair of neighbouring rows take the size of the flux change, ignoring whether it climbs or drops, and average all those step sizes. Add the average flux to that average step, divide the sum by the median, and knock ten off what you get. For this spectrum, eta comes -8.97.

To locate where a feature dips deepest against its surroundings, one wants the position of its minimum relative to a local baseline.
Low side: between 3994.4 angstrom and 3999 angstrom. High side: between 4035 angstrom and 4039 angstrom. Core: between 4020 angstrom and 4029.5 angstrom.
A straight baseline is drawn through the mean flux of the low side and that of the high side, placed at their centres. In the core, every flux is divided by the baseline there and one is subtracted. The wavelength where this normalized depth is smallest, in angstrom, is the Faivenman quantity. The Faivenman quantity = 4029.07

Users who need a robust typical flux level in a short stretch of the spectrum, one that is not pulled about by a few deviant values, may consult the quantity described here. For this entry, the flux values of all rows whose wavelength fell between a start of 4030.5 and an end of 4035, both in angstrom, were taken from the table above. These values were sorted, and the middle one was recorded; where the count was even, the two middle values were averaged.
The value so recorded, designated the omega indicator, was 5.15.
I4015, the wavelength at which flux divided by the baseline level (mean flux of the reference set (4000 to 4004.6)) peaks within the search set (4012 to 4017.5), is 4016.11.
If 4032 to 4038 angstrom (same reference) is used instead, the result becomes 4037.43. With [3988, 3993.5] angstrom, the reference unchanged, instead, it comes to 3993.05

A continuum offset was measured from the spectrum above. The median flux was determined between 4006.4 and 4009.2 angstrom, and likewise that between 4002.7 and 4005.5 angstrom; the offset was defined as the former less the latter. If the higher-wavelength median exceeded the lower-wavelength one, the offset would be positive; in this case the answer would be 0.1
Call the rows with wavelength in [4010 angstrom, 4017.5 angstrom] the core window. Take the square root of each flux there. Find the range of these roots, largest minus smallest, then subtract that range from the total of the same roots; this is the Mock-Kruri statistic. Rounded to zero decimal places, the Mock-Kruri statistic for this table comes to 19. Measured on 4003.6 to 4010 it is 16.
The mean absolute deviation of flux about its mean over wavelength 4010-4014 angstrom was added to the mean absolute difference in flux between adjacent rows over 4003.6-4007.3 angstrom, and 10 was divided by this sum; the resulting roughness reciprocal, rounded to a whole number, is 100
